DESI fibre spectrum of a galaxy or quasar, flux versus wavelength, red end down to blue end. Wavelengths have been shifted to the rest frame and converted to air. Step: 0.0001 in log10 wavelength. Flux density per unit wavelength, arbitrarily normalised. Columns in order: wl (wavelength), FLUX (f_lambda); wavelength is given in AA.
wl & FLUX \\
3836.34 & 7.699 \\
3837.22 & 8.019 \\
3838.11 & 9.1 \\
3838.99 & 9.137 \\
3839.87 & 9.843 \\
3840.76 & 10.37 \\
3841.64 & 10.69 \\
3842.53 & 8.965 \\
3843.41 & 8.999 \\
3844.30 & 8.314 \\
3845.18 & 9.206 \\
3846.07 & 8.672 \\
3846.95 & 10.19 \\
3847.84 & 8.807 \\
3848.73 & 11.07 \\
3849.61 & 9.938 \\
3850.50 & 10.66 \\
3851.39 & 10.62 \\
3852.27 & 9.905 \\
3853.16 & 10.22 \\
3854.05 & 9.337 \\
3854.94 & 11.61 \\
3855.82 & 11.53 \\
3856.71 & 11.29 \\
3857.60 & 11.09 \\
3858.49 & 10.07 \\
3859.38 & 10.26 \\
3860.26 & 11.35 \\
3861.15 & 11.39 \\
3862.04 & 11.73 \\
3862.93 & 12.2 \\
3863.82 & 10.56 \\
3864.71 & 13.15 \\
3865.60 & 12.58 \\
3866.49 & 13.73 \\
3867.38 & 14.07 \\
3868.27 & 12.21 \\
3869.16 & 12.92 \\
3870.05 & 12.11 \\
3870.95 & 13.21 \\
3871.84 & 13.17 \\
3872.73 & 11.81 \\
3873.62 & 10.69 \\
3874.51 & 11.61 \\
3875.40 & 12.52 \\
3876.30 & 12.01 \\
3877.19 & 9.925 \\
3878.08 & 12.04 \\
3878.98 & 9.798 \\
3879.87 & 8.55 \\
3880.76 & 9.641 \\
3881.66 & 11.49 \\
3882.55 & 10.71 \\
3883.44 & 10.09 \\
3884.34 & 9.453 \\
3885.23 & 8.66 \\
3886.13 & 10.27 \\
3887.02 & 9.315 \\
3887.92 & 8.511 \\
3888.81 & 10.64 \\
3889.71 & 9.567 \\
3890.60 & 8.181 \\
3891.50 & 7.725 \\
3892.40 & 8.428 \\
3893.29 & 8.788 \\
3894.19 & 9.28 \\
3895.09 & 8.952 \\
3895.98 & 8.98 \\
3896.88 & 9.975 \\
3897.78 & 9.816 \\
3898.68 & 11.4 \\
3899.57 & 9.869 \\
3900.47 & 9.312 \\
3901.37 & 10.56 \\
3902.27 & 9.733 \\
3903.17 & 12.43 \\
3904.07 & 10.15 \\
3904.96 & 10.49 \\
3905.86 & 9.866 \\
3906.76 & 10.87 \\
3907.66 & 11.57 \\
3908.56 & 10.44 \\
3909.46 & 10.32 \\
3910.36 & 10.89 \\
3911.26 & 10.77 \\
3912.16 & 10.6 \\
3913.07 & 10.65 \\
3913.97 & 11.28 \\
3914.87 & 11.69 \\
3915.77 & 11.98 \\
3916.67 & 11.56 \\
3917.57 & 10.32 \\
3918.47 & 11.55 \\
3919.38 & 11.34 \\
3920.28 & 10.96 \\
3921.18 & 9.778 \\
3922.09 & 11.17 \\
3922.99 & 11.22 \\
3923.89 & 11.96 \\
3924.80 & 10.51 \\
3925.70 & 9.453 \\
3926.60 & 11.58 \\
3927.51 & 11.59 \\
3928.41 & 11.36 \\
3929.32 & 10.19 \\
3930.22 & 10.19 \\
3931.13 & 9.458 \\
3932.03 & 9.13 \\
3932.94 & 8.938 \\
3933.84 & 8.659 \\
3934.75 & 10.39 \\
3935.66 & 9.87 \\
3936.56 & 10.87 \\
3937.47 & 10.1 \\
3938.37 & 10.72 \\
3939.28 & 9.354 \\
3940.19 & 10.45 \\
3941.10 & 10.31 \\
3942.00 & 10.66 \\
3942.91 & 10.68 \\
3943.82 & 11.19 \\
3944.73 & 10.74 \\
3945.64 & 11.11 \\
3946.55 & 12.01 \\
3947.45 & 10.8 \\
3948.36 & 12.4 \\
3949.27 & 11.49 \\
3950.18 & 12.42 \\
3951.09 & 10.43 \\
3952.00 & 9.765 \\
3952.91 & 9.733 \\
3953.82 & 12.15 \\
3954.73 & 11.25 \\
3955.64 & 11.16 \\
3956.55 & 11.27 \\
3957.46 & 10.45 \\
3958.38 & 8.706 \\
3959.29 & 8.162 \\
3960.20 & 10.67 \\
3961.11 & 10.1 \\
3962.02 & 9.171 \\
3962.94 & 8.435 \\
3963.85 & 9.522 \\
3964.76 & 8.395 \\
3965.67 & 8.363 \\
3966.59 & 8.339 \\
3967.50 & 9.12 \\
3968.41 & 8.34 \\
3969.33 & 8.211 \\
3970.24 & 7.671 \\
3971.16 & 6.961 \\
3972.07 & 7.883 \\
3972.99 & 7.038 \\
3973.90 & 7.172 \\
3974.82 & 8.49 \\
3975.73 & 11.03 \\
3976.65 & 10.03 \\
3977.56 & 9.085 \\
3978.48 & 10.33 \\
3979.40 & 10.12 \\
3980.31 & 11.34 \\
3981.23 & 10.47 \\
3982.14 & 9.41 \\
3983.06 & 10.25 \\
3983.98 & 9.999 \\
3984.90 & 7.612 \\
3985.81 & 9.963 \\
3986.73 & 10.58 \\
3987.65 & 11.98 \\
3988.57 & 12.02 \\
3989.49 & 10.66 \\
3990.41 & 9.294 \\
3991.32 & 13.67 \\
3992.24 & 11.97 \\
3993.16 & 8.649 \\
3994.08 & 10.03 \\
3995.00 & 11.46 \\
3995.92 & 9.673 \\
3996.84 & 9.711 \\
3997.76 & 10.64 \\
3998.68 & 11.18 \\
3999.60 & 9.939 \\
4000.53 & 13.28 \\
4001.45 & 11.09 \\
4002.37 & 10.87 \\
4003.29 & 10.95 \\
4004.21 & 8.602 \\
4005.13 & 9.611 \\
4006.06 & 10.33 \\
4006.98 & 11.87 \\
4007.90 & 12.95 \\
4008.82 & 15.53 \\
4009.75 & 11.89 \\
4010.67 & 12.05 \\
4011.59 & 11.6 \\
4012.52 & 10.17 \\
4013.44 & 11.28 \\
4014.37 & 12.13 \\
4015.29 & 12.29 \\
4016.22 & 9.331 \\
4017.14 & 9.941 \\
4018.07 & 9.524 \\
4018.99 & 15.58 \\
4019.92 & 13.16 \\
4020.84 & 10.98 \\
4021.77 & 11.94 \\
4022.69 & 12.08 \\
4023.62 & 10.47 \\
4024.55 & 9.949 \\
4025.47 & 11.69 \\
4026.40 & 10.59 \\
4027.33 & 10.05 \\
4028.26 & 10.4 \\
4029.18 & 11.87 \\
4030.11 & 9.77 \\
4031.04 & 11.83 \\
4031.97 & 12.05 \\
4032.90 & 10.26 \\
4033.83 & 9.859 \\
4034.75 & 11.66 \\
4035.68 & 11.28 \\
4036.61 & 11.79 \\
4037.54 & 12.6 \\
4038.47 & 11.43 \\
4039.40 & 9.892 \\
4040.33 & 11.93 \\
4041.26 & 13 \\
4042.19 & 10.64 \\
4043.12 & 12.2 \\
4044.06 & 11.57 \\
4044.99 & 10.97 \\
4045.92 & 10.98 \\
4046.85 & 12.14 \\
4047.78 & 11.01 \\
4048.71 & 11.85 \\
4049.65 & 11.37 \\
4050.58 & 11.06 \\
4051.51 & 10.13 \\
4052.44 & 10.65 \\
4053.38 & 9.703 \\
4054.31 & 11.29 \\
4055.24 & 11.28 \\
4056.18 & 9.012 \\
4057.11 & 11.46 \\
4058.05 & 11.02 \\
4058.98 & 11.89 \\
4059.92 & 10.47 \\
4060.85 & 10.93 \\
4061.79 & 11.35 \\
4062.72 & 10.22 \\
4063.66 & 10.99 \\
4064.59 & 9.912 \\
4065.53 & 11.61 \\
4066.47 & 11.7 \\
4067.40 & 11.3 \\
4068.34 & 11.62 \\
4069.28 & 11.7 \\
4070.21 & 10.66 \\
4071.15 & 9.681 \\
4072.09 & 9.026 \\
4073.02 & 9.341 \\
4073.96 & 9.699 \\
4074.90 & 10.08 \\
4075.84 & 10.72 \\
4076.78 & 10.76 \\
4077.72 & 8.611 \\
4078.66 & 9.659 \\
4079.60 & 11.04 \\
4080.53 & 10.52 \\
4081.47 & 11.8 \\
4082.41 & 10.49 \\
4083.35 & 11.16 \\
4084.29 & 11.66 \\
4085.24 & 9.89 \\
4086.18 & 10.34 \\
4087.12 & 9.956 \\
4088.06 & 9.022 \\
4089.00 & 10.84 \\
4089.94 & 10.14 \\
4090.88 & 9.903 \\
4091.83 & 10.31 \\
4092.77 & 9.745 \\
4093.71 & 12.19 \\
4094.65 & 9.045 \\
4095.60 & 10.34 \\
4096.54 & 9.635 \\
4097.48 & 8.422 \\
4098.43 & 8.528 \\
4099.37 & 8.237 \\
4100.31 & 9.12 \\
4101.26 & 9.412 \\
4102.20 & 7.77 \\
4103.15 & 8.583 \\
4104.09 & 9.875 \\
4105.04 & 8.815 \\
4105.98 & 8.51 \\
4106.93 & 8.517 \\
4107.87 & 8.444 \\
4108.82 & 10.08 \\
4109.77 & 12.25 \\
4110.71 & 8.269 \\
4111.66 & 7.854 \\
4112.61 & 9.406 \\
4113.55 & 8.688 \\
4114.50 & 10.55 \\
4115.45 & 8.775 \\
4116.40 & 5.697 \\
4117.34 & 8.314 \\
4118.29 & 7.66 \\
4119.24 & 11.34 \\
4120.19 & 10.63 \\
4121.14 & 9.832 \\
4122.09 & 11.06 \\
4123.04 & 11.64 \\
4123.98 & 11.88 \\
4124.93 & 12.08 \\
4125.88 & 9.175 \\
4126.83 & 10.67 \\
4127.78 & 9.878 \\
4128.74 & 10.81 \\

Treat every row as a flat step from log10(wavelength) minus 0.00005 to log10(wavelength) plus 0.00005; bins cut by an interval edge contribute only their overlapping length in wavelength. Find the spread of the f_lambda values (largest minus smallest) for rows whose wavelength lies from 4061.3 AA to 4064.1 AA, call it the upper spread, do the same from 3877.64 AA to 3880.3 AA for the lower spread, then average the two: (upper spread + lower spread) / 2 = 2.31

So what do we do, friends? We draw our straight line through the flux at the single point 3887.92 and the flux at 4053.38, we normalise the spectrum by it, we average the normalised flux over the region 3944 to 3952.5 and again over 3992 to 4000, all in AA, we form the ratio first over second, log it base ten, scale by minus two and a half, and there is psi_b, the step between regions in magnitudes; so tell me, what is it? -0.13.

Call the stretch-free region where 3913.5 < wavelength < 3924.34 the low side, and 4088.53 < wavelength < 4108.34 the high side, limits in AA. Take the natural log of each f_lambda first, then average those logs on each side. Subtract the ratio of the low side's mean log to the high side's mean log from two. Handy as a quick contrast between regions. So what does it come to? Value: 0.92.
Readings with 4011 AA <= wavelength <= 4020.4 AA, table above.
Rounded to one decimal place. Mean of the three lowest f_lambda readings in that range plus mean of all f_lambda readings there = 21.1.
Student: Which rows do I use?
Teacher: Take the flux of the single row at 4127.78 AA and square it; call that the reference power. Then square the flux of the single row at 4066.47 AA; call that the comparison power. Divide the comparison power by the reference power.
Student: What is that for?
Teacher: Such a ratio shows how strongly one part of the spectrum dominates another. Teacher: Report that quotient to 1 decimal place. 1.4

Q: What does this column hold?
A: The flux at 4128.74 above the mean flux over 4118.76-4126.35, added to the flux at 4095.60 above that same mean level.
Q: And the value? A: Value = -0.8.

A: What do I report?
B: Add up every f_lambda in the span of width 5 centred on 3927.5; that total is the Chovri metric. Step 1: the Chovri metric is 54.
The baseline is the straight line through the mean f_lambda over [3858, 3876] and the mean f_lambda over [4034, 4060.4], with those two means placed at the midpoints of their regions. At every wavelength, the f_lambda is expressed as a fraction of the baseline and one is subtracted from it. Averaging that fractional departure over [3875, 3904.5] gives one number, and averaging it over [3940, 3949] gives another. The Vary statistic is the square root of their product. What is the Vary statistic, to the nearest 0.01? 0.10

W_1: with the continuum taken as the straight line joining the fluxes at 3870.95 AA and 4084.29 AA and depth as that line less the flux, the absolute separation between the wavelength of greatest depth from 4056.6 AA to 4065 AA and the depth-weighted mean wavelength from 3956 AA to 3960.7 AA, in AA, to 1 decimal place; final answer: 106.0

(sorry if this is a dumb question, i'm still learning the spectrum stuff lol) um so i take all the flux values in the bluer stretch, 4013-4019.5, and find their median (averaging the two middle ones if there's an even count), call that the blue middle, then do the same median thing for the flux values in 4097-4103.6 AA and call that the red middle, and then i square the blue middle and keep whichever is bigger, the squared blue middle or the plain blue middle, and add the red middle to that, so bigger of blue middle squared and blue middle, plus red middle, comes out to 136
